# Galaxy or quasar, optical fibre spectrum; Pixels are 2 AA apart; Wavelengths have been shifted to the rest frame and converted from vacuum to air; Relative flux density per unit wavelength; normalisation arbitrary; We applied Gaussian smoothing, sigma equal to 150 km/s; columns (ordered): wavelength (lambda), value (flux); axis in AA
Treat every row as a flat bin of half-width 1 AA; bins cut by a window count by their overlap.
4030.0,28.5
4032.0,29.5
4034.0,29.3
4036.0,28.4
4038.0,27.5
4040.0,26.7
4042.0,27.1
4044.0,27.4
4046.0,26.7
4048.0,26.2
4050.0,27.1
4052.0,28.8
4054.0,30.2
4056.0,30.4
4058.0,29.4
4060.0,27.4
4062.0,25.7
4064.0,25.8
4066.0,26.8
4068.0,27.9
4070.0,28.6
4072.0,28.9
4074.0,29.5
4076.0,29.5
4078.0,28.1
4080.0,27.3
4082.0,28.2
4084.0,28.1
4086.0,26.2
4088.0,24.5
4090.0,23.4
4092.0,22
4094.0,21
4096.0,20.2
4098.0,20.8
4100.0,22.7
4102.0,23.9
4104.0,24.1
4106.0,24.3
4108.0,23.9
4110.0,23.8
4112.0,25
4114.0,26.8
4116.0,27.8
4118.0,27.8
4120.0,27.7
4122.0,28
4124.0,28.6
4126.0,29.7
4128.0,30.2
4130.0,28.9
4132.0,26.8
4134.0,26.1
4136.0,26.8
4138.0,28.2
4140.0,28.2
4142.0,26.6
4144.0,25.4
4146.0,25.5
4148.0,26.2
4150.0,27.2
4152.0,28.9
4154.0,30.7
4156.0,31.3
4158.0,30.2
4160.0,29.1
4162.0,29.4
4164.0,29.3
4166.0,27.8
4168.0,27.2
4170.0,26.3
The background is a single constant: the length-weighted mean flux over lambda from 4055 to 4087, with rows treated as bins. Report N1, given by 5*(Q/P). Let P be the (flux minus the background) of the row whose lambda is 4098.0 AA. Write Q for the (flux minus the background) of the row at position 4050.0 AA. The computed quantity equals 0.6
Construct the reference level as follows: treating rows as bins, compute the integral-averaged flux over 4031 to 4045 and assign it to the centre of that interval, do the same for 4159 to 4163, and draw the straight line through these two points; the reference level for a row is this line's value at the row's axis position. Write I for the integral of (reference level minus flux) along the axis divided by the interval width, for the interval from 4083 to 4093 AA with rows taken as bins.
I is 3.7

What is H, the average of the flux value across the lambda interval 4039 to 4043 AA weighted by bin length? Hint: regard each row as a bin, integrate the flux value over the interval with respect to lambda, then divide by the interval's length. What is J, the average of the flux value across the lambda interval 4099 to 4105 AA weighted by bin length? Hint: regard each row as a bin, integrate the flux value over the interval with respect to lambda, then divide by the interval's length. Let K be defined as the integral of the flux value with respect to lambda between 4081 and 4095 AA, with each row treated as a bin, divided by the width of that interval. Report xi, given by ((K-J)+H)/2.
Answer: 14.1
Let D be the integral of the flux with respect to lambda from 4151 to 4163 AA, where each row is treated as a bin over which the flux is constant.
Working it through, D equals 359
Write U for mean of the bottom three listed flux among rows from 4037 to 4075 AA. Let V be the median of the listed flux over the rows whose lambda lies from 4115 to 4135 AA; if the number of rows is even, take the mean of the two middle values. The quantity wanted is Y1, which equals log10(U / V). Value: -0.032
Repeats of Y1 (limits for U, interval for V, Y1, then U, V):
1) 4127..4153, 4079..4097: 0.020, 25.7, 24.5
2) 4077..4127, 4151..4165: -0.153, 20.7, 29.4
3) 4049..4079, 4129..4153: -0.011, 26.1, 26.8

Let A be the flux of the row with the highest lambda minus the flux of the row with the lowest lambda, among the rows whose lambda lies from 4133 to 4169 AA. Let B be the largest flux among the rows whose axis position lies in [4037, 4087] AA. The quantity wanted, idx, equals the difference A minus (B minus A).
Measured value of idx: -28.2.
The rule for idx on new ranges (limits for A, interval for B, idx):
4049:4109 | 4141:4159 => -37.7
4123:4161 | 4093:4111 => -23.3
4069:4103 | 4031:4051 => -38.9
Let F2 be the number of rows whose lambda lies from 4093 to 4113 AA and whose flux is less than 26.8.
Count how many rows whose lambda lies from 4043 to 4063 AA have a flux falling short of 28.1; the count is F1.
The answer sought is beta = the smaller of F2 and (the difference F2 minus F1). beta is 4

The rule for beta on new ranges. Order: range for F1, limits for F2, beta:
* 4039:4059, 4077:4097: 0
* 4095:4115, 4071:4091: -7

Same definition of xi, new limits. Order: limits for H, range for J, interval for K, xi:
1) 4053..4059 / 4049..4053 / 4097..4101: 11.9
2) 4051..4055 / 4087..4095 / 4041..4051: 16.8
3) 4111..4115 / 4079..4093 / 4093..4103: 11.0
